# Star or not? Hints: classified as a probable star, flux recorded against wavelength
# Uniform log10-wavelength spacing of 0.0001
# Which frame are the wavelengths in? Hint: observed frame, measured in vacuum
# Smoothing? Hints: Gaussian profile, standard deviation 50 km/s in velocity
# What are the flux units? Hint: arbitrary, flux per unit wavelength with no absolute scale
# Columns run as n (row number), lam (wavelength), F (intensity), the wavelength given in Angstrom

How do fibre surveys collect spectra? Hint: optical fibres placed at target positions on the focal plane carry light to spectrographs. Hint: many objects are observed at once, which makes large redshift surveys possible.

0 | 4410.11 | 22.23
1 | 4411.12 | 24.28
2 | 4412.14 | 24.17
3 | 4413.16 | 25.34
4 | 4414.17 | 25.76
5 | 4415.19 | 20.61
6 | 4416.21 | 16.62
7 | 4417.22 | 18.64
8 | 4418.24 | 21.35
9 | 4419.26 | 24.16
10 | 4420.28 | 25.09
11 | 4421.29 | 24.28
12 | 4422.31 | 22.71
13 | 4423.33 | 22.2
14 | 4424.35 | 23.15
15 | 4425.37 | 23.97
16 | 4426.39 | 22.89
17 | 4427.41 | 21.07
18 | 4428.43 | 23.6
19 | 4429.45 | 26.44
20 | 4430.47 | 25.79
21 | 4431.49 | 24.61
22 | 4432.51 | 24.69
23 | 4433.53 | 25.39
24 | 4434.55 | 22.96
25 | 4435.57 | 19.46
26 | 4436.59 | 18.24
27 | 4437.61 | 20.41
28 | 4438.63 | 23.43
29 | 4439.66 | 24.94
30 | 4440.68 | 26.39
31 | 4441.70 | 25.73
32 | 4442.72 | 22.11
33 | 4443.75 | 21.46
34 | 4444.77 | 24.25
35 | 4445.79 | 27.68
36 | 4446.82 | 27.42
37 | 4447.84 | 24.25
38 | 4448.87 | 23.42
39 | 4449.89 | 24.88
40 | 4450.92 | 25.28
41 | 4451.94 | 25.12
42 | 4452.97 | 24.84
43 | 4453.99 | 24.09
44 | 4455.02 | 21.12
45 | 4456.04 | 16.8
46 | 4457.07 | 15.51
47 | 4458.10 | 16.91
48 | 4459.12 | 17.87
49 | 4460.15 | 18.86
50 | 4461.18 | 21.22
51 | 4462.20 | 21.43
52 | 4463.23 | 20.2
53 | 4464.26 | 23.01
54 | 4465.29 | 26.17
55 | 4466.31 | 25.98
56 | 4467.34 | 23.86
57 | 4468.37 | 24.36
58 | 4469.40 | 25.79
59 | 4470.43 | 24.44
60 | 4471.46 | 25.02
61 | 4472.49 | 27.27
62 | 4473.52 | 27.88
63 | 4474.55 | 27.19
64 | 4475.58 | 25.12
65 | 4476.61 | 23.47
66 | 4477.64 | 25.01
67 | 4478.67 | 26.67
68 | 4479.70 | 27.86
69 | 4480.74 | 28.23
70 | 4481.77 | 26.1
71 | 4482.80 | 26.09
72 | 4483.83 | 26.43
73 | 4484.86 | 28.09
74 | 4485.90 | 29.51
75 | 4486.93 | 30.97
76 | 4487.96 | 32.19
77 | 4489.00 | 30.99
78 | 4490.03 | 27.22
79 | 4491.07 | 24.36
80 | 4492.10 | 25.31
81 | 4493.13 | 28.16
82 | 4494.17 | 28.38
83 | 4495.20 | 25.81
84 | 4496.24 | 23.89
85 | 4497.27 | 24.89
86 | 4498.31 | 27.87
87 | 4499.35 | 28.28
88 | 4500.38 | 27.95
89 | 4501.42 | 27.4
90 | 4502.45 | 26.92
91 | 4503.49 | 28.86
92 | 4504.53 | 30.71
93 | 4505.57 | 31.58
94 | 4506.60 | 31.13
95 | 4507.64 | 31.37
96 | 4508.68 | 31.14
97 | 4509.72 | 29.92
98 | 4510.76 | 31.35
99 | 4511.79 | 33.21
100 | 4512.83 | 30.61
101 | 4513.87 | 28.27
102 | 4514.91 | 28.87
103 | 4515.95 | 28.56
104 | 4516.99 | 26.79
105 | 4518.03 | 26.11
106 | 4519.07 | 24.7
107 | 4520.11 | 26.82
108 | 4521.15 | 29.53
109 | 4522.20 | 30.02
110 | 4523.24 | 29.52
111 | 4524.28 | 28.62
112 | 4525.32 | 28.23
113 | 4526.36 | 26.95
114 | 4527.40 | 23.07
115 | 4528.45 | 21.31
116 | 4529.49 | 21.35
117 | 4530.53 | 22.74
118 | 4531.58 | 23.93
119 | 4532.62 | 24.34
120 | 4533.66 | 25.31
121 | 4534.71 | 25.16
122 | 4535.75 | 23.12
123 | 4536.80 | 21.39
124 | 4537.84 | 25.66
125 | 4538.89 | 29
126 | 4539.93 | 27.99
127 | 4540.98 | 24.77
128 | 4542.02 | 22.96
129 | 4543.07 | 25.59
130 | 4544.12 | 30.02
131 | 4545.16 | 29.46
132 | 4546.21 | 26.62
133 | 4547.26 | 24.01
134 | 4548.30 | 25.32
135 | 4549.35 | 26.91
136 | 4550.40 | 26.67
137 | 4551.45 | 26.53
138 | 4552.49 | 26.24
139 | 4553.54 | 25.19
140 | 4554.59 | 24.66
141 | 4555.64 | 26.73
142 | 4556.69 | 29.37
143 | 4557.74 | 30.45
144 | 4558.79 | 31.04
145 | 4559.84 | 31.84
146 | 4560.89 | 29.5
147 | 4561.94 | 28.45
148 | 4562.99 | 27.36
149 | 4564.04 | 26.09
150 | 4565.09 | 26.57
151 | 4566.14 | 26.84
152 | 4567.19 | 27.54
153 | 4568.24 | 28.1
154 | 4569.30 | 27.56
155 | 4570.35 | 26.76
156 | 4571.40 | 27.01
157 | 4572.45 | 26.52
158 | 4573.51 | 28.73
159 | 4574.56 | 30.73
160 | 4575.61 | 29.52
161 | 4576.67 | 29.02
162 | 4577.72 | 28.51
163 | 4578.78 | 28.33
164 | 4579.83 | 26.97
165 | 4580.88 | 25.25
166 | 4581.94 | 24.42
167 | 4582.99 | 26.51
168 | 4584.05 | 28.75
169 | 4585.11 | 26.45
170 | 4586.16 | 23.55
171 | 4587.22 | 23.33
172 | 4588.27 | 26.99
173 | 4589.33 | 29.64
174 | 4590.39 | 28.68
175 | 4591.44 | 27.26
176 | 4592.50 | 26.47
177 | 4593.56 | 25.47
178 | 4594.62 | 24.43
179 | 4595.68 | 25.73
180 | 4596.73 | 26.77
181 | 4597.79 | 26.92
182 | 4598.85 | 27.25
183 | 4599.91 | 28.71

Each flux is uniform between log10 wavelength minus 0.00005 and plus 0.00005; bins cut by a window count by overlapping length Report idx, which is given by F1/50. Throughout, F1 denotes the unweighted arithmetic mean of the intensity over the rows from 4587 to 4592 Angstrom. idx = 0.54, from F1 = 27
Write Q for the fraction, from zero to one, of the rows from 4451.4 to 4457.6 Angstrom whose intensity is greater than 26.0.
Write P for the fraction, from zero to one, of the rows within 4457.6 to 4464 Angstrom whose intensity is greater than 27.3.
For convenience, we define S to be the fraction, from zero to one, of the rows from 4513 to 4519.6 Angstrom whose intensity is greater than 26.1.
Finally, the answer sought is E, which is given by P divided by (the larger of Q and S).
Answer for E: 0.00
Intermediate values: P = 0.0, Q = 0.00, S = 0.8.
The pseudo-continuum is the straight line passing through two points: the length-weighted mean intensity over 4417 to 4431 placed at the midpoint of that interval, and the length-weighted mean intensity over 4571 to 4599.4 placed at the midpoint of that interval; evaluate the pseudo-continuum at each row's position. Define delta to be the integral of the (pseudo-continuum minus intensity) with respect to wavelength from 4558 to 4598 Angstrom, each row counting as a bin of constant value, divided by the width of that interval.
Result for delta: -0.5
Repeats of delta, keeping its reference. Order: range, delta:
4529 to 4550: 0.7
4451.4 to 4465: 3.5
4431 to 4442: 0.4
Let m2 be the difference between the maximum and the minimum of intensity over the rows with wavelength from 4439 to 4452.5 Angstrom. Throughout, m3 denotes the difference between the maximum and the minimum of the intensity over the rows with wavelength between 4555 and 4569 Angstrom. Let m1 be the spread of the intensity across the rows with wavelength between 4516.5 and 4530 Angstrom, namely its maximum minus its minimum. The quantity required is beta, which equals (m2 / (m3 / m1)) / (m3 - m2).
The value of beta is -20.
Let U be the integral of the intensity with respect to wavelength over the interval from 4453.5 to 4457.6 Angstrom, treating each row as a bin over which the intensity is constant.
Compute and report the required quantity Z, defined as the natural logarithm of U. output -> 4.37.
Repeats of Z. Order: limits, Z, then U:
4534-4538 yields 4.55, 95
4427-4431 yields 4.58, 97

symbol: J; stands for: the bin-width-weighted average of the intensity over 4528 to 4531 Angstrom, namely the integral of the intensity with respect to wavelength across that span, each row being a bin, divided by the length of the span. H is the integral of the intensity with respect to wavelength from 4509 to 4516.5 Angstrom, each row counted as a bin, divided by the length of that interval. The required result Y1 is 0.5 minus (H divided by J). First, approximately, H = 30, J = 21.8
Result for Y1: -0.9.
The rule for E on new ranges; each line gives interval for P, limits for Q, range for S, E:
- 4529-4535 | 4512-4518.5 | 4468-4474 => 0.00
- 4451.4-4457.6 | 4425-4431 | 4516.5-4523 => 0.00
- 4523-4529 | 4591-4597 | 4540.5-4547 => 1.00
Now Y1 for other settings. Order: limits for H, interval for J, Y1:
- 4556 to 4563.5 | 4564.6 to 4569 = -0.6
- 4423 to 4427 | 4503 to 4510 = -0.3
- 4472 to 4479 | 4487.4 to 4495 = -0.4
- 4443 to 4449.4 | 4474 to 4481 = -0.4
